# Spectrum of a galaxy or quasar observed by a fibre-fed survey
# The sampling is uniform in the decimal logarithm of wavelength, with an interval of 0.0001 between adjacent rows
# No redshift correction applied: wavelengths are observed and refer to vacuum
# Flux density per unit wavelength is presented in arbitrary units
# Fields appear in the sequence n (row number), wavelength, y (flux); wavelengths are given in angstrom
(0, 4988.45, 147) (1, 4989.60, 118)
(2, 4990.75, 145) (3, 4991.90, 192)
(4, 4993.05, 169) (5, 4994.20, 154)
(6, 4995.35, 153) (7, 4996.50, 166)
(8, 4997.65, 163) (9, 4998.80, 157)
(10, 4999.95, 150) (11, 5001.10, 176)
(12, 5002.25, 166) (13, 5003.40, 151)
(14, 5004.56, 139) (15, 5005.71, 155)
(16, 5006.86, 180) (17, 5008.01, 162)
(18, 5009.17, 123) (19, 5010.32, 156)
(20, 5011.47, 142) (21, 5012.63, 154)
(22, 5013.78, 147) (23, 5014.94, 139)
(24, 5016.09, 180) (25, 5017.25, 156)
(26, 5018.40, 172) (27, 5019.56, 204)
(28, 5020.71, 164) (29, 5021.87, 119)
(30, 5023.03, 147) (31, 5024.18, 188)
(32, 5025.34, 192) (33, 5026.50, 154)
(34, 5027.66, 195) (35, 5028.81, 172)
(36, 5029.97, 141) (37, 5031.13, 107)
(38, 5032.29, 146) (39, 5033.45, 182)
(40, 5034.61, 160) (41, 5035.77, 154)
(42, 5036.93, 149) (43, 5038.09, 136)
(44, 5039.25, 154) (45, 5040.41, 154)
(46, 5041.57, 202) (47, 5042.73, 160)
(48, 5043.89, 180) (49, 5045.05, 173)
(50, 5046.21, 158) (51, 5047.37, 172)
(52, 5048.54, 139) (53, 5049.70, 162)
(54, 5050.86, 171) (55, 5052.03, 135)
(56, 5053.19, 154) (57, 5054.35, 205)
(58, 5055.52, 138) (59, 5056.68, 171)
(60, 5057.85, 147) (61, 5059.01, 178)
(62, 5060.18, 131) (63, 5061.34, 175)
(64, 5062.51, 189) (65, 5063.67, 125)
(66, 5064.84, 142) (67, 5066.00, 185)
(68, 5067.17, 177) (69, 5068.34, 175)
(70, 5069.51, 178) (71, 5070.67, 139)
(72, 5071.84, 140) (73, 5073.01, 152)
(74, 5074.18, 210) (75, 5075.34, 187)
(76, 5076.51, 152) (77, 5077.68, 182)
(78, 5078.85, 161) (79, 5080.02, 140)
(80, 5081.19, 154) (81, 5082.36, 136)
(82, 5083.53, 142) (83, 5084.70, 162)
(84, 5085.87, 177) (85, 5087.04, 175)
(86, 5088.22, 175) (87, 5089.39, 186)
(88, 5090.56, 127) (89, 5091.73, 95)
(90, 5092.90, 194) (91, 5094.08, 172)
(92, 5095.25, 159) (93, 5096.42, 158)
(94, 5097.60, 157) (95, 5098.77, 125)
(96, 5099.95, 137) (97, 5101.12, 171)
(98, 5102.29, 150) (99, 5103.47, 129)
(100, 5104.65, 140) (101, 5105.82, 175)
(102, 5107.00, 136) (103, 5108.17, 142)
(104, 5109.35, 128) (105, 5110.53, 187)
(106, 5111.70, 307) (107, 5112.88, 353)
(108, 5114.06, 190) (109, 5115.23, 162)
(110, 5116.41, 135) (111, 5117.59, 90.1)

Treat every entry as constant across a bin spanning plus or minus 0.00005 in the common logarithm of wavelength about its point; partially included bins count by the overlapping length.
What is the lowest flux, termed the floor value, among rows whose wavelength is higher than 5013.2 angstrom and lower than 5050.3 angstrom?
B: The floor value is 107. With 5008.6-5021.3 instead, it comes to 123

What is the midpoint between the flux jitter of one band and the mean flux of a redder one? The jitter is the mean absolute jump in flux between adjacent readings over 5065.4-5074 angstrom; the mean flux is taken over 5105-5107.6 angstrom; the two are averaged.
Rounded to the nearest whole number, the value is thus 83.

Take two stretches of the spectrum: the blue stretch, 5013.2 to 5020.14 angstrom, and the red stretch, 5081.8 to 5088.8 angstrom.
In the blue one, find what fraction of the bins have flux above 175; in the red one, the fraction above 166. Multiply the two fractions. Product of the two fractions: 0.17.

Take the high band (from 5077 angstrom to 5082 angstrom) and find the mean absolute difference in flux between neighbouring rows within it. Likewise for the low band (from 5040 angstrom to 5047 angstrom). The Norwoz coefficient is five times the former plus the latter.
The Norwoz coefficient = 120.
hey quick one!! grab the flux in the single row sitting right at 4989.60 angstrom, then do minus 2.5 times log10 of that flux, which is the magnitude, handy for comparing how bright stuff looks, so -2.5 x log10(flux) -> -5.18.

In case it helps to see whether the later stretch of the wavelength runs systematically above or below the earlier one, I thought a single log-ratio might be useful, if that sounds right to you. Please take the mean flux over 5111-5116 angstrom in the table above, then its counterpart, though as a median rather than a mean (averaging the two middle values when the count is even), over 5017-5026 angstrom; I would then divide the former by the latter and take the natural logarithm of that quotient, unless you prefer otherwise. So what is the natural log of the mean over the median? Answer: 0.4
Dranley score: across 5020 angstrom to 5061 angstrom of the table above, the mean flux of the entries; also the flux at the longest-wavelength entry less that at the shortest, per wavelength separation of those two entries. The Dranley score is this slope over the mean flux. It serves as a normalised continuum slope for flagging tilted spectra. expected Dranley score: -0.005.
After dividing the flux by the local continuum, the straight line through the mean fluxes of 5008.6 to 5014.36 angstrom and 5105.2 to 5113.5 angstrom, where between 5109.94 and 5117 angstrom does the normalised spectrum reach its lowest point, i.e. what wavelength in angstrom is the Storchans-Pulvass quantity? 5116.41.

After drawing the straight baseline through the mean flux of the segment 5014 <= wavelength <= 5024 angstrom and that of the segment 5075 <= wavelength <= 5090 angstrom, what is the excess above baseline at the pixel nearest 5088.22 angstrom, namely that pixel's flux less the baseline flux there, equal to 11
